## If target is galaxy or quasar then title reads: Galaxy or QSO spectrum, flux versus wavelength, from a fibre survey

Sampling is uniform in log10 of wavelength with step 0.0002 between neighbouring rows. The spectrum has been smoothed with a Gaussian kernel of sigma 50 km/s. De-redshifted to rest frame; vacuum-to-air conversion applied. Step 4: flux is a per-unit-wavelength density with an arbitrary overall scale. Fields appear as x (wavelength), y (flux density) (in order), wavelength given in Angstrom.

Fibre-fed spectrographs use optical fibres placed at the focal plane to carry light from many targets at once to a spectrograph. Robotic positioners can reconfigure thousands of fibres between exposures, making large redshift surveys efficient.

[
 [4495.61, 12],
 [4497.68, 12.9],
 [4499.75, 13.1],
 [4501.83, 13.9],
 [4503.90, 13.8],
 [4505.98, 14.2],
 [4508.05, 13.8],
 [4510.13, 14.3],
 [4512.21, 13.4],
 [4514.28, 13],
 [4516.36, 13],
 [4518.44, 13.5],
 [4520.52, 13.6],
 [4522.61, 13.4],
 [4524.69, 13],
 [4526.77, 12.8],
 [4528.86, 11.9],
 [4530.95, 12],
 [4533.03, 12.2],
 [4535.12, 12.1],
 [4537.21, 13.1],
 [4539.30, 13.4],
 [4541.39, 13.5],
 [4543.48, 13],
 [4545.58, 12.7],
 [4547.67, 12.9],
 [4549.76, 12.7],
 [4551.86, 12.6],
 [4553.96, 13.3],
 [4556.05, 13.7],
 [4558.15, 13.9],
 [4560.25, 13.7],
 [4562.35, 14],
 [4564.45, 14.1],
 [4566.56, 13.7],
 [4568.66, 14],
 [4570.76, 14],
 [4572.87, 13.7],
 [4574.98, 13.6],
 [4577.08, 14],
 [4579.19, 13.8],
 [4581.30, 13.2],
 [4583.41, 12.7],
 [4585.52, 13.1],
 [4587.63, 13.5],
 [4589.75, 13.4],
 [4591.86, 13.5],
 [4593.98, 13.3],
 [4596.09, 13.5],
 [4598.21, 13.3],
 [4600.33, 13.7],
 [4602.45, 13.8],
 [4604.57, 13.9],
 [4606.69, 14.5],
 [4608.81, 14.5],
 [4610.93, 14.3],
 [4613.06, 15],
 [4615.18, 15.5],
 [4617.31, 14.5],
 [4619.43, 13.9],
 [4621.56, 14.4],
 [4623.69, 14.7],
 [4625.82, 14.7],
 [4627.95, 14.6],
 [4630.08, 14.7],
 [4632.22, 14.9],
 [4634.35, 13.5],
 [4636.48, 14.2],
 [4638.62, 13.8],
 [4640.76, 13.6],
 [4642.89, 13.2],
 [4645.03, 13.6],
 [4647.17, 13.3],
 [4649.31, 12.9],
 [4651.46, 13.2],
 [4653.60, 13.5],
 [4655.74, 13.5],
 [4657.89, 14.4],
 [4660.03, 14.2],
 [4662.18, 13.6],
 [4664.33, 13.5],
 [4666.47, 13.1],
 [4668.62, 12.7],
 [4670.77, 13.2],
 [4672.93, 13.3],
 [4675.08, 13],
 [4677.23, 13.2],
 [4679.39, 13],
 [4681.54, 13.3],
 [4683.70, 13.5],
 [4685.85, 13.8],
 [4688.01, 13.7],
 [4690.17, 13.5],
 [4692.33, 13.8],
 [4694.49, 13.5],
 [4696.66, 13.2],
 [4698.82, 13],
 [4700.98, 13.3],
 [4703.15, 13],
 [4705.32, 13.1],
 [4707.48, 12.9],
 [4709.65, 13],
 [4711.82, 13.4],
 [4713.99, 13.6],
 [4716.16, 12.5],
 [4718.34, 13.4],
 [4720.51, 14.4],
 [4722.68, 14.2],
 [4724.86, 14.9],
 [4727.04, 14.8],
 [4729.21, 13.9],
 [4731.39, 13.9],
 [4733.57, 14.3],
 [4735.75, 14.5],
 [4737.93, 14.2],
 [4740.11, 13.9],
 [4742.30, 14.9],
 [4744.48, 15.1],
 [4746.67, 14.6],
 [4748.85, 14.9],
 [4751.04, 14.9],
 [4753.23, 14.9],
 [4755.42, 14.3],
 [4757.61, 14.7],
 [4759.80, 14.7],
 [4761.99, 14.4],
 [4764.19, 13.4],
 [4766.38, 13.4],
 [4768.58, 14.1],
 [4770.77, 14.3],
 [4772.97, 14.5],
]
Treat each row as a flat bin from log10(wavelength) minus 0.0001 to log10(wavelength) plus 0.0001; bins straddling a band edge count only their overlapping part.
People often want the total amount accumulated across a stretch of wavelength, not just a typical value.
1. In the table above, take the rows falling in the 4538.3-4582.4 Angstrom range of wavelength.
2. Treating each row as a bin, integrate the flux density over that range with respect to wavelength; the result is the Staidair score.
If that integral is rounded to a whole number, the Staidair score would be 595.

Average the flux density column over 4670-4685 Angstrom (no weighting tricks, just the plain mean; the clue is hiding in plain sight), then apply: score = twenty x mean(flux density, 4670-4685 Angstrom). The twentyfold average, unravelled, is 264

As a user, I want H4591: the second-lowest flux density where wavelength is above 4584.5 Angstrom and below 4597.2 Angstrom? 13.3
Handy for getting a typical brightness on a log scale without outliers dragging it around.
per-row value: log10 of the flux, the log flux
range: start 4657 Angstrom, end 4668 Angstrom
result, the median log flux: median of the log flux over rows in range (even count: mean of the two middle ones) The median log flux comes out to 1.13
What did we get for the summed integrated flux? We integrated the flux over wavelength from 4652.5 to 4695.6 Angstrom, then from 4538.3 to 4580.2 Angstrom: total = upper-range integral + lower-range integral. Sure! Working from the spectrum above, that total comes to 1147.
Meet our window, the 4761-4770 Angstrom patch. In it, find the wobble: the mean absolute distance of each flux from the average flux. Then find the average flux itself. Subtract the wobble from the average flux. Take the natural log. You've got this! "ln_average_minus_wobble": 2.60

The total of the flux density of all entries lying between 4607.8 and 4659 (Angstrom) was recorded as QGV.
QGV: 338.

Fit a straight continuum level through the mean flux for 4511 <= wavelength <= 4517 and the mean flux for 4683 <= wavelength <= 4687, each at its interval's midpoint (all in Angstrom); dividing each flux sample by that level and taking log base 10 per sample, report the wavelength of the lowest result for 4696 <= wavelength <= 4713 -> 4707.48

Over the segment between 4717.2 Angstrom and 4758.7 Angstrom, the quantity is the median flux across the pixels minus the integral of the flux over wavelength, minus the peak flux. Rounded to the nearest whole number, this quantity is -600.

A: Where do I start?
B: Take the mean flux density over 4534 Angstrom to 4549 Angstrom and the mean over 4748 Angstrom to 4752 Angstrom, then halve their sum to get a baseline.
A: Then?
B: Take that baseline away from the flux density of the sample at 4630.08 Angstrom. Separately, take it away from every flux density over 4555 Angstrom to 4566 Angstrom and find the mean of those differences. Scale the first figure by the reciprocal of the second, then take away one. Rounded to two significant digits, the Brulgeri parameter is -17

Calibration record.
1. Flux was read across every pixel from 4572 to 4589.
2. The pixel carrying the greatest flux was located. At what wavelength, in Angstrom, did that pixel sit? 4577.08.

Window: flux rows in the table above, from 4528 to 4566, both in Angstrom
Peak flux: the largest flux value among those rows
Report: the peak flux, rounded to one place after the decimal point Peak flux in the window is 14.1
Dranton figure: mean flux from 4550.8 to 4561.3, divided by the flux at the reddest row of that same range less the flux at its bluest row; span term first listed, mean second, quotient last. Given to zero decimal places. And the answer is 12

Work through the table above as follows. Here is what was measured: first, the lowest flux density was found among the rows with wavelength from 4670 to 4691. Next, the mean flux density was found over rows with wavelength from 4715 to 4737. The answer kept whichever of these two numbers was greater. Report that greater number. 14.1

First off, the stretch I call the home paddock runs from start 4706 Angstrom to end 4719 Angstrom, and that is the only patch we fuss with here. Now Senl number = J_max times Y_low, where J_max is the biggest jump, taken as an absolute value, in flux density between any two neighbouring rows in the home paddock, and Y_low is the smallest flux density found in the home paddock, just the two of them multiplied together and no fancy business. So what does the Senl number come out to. 14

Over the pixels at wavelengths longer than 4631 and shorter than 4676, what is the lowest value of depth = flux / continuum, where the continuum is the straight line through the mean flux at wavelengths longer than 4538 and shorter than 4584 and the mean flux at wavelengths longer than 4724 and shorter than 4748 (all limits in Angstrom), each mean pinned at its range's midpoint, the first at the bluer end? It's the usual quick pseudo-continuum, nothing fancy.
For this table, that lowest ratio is 0.902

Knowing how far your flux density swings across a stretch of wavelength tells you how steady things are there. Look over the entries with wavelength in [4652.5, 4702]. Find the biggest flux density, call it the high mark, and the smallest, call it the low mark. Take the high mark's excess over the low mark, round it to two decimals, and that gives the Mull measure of 1.70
